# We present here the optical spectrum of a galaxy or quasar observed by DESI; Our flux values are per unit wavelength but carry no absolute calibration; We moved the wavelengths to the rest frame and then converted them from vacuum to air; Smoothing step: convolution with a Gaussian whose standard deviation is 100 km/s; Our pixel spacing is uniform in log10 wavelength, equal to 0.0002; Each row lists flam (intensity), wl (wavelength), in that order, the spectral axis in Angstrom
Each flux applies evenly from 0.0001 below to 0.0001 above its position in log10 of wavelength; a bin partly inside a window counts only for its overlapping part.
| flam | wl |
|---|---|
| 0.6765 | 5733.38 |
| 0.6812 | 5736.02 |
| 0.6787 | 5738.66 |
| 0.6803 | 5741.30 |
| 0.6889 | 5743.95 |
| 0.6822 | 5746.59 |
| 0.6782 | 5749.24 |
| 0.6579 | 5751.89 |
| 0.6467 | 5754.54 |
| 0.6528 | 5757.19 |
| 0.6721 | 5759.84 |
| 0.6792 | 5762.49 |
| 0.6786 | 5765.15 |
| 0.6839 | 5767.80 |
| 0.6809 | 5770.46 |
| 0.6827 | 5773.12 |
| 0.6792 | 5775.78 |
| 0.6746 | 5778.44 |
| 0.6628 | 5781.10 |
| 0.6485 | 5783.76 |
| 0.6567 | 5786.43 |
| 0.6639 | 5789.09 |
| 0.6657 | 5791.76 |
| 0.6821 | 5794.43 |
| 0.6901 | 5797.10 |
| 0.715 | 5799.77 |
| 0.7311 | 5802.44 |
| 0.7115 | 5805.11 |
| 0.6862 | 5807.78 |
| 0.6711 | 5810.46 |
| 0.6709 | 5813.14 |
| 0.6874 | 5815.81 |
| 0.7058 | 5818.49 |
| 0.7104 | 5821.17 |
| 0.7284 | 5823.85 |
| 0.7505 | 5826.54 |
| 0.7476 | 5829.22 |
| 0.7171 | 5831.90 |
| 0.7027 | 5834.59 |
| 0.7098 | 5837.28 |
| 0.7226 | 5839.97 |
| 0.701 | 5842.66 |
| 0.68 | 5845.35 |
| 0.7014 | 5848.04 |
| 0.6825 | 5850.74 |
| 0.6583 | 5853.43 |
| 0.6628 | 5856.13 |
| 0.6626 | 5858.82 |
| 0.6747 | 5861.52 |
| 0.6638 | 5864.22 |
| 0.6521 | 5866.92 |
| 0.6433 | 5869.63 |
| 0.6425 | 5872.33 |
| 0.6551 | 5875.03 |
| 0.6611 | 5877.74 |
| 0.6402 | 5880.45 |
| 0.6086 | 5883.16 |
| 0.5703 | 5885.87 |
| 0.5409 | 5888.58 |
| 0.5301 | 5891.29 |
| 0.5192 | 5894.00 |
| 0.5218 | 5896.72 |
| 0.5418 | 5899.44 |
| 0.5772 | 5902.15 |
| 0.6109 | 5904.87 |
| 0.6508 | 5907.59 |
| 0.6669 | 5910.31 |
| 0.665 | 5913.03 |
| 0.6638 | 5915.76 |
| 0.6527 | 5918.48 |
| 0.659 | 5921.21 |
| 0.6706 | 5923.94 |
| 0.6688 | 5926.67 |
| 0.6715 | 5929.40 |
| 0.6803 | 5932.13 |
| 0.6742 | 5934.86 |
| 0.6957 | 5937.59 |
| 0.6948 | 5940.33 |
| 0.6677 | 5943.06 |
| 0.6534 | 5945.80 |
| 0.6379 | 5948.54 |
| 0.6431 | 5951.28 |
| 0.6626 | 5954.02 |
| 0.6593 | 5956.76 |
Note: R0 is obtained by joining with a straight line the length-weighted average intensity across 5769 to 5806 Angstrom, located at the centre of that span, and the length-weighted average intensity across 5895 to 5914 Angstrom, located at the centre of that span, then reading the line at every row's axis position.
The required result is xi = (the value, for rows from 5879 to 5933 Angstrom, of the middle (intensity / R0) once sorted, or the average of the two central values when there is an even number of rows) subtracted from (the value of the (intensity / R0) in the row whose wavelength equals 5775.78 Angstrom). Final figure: -0.07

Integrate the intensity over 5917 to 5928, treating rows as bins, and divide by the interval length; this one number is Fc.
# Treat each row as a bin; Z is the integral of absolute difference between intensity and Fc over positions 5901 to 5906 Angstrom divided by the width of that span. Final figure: 0.069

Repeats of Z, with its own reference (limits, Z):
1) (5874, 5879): 0.004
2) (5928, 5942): 0.020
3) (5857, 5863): 0.005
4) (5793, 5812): 0.035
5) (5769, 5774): 0.019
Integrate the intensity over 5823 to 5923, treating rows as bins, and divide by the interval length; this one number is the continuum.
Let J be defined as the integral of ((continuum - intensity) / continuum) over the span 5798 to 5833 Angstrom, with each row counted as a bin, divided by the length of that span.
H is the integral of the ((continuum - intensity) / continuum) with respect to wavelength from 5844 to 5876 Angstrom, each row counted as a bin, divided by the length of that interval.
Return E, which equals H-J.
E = 0.069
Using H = -0.02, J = -0.094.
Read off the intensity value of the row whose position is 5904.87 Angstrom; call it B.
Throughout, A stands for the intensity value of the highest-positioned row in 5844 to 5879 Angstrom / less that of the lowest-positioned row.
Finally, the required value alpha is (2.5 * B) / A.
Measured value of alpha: -81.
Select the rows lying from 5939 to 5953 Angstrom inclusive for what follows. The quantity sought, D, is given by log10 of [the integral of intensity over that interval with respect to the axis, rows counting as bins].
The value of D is 0.97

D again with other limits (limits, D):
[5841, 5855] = 0.98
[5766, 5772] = 0.61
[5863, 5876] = 0.93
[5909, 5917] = 0.73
